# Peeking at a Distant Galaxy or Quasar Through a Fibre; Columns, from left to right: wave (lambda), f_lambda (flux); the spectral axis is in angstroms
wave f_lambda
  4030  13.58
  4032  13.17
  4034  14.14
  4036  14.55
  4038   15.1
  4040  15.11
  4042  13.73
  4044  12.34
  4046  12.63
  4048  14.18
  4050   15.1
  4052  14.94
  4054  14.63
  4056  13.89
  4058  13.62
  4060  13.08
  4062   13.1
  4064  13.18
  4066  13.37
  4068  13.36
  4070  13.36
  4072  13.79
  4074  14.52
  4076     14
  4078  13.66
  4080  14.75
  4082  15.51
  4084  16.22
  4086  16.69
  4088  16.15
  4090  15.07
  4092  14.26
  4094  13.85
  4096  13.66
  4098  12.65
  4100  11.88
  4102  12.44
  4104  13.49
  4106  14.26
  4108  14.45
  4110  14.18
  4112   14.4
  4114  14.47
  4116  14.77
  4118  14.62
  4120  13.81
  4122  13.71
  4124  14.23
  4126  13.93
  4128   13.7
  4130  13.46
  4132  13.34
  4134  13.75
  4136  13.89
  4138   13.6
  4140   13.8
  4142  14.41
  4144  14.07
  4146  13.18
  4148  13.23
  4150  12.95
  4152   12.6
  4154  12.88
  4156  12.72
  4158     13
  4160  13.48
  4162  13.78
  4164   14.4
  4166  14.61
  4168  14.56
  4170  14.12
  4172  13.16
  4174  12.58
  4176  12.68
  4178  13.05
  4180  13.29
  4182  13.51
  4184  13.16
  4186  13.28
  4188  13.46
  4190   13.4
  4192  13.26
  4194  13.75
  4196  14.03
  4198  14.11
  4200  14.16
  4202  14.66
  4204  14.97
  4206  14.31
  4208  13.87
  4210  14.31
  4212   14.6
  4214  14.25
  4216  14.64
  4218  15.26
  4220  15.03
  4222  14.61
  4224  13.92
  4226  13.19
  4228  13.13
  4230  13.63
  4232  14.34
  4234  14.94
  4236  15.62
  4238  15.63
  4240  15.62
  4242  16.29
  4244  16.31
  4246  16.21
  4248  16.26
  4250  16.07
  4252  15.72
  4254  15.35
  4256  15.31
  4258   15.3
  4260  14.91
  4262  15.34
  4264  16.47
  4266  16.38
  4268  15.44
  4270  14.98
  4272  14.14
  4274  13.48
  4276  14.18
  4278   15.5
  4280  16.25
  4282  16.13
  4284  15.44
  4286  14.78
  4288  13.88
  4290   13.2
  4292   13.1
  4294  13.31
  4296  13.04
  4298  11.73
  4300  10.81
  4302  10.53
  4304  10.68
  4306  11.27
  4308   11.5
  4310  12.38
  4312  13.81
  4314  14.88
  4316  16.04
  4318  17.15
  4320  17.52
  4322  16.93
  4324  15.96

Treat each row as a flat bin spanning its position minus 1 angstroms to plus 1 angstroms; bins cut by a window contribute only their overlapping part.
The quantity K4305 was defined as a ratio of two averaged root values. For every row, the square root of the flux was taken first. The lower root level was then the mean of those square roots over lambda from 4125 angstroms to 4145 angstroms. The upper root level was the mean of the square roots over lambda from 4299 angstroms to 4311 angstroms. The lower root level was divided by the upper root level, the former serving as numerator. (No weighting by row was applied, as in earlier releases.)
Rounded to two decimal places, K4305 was 1.11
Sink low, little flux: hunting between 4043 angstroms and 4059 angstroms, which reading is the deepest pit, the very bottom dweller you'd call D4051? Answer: 12.34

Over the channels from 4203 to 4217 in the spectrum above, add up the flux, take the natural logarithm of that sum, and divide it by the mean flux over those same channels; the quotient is 0.320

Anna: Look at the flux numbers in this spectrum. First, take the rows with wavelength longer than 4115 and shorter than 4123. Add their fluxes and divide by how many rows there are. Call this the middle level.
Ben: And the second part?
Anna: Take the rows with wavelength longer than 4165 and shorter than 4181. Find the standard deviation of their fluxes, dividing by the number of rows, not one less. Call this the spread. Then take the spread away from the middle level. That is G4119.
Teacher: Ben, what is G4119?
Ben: 13.5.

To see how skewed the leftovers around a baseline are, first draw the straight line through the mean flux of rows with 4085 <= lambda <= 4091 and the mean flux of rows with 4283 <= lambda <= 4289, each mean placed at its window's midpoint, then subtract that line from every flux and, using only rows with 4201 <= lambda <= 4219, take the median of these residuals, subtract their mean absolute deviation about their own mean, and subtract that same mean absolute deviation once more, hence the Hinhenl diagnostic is -1.2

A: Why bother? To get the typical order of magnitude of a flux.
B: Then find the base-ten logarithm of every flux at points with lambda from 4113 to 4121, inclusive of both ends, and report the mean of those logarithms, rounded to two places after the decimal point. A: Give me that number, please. 1.16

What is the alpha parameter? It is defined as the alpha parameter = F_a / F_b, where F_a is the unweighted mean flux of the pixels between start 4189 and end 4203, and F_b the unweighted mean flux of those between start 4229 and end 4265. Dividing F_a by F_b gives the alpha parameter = 0.90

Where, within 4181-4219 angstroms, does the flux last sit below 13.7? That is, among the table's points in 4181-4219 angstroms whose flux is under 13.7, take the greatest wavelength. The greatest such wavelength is 4192 angstroms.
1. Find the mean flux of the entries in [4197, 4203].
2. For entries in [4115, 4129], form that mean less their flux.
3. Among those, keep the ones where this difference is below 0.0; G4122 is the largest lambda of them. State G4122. 4118 angstroms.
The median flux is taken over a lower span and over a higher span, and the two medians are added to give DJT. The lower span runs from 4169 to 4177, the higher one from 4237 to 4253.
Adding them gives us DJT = 29.1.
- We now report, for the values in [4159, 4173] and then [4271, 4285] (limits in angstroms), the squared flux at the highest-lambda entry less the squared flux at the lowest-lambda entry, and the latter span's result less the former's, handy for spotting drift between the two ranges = 47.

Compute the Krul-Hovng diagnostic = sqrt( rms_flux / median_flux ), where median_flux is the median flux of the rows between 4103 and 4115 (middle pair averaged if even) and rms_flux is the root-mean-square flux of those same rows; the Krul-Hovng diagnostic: 0.996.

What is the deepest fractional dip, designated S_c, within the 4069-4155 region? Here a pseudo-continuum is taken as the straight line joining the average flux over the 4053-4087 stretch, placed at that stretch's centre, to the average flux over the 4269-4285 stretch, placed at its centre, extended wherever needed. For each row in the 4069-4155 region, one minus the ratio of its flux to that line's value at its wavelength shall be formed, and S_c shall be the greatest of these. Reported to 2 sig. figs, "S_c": 0.17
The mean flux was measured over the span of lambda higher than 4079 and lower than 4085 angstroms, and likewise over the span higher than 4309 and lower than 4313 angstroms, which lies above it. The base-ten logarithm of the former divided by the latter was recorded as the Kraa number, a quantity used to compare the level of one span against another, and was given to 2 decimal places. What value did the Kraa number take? 0.07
